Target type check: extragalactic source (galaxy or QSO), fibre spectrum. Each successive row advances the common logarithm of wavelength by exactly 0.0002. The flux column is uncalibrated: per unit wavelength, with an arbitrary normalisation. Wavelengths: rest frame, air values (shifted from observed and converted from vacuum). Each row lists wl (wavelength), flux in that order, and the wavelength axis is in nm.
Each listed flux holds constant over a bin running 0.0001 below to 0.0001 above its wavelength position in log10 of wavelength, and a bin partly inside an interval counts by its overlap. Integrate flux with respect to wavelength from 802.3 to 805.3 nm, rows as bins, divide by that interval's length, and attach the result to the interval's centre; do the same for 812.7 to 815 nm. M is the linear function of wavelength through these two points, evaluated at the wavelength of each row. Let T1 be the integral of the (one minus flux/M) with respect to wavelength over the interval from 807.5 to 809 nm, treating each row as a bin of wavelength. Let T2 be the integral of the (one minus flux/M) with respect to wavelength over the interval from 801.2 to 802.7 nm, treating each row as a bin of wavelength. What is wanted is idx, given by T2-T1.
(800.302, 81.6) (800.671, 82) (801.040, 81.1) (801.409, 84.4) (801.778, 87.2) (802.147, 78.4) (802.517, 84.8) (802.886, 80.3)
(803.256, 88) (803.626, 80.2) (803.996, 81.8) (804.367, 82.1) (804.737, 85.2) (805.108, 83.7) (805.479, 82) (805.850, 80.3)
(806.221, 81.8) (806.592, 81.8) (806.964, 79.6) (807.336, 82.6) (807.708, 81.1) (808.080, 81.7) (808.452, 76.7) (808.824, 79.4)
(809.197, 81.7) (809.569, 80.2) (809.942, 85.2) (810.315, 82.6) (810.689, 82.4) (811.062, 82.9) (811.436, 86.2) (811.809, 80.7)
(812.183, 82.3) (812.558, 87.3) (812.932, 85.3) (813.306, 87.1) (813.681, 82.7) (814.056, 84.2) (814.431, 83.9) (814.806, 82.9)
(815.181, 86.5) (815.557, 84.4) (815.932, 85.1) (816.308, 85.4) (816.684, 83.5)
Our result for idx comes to -0.08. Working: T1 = 0.071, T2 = -0.012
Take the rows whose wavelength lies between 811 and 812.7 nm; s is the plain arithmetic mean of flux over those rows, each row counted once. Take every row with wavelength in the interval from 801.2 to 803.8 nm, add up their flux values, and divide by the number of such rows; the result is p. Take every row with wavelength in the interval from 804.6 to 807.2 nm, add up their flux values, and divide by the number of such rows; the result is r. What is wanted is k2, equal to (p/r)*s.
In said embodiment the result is 85.2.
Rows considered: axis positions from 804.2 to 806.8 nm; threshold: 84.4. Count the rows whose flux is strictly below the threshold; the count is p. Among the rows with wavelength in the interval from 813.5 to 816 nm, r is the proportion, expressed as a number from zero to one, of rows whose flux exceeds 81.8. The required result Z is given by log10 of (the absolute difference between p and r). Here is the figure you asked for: 0.70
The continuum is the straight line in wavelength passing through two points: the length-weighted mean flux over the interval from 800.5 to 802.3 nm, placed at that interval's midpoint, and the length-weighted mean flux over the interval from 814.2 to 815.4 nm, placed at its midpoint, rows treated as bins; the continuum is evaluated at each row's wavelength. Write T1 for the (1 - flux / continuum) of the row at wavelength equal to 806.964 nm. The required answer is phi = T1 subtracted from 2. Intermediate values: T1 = 0.046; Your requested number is 1.954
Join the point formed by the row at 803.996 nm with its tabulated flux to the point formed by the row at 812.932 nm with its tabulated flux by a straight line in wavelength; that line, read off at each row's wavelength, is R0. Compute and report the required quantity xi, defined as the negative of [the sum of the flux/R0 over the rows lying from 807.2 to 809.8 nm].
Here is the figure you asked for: -6.74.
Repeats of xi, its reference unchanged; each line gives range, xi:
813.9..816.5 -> -6.87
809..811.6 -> -6.90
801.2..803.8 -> -7.18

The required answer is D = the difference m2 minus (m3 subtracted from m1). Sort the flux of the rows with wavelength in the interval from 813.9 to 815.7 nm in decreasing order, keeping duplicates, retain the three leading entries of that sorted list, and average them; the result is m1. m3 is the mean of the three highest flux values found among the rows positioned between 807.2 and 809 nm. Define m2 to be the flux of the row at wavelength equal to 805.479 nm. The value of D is 78.8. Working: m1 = 85.0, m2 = 82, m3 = 81.8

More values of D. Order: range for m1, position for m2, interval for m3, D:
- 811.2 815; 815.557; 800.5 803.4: 84.2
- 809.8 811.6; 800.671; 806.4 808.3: 79.3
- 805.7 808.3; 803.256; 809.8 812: 90.7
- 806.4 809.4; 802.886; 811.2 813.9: 85.1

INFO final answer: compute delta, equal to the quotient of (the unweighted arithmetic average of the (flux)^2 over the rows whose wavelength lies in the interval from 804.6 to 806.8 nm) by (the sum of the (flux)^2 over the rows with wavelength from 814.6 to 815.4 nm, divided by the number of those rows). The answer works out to 0.95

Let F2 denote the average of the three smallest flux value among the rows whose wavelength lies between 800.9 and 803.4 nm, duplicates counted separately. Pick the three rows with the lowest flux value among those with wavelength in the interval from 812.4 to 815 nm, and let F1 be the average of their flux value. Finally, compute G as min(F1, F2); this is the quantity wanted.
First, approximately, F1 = 83.2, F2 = 79.9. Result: 79.9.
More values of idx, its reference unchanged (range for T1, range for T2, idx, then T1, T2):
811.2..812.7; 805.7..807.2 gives 0.04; 0.004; 0.046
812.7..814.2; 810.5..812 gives 0.03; -0.009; 0.019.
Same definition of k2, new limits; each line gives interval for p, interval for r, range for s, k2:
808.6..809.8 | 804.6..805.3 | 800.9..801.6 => 78.8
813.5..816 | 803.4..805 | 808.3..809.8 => 81.4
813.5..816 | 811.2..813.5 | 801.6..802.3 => 82.2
